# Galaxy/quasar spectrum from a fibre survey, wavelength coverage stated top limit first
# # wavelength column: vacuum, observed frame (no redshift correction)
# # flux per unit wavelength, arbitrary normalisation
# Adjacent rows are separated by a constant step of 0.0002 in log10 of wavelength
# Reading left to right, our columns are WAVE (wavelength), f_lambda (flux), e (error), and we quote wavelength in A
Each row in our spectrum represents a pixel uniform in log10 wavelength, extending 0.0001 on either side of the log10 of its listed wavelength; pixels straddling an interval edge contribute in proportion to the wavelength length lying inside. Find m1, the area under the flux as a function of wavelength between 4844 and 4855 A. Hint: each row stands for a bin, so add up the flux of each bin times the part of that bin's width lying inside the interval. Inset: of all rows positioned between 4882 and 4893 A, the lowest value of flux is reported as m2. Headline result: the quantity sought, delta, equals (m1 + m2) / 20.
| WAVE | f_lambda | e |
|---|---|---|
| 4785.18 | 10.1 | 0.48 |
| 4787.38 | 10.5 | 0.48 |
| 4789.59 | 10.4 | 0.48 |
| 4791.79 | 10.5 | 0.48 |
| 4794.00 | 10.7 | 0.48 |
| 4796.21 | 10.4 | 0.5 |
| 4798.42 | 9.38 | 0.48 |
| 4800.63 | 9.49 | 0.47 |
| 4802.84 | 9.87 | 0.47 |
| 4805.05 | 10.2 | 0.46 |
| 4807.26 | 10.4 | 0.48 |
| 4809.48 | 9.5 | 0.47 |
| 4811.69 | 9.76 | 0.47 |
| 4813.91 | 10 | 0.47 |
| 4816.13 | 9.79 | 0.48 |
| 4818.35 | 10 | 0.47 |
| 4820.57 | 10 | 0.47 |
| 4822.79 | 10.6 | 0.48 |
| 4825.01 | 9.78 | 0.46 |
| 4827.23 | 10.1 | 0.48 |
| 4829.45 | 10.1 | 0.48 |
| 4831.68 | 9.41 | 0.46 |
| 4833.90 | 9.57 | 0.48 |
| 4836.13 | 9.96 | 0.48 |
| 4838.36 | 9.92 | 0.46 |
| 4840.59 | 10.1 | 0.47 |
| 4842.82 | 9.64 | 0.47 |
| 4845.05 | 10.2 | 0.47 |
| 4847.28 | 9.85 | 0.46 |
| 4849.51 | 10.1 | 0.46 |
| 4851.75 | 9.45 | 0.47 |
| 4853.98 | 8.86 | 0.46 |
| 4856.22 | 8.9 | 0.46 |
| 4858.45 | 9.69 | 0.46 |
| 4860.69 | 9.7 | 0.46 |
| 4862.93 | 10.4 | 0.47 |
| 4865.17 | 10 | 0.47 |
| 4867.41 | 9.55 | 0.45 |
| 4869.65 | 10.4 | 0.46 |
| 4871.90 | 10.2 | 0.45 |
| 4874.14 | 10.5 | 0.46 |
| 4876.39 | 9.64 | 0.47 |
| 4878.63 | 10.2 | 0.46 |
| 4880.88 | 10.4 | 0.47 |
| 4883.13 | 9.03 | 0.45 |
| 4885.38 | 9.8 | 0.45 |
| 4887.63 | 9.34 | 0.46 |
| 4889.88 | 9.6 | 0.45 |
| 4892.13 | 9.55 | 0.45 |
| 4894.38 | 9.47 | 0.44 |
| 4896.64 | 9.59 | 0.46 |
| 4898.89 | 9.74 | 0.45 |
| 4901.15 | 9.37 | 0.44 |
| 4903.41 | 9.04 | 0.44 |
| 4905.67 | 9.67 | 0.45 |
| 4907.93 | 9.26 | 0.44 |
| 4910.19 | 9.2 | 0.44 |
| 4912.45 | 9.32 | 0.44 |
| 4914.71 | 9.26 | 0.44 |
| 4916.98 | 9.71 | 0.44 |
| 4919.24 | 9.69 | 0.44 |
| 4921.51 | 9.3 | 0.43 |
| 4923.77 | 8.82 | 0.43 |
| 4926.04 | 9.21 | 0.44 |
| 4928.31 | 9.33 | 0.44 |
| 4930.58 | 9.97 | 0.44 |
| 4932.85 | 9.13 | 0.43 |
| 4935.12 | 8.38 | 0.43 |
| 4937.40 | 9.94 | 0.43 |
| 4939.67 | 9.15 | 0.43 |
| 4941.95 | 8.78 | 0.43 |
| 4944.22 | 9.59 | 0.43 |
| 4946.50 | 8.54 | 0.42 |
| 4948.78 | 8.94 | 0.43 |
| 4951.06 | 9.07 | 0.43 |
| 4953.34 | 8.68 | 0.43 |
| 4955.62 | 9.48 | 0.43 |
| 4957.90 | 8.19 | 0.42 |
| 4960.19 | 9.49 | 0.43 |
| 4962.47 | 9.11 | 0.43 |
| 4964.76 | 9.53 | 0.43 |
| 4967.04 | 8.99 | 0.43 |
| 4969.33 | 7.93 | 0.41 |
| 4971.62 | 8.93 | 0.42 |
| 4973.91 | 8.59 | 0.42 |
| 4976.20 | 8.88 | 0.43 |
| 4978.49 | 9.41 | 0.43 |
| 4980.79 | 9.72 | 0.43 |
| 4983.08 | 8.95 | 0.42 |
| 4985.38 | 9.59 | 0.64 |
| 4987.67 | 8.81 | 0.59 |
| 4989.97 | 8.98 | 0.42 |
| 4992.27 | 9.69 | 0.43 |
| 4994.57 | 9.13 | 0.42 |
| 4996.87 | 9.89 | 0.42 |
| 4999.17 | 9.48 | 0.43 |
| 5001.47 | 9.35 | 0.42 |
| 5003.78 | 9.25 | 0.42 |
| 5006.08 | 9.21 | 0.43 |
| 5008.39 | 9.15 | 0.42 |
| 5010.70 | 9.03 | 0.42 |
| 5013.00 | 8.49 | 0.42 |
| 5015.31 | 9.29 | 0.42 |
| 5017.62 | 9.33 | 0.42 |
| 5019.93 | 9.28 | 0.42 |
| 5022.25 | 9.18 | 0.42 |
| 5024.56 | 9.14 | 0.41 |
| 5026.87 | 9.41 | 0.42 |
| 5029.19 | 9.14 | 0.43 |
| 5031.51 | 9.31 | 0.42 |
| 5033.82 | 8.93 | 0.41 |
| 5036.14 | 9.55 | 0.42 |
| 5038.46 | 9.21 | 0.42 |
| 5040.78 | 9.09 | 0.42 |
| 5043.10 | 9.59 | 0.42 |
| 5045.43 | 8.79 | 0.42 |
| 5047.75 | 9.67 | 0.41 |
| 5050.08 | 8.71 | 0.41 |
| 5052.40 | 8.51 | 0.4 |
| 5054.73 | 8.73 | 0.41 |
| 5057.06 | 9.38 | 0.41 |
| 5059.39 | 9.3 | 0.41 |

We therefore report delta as 5.79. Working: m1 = 107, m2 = 9.03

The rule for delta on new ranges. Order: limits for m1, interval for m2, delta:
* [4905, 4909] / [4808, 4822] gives 2.36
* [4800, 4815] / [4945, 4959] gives 7.84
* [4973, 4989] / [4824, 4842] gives 7.78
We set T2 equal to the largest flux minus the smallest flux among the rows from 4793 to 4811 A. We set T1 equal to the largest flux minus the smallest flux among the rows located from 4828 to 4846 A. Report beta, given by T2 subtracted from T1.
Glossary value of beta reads -0.5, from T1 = 0.79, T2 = 1.32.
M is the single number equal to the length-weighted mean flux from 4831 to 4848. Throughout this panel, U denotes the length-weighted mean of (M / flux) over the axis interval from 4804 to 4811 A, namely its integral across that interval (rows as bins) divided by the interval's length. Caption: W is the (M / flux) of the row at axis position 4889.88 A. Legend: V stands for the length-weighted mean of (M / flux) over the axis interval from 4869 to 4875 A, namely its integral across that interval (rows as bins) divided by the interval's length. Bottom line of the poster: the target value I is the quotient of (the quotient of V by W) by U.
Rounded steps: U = 0.98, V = 0.95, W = 1.03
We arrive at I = 0.94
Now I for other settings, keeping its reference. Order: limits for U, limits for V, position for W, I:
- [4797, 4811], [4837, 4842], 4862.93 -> 1.04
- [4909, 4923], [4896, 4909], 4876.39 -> 0.97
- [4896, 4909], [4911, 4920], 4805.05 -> 1.03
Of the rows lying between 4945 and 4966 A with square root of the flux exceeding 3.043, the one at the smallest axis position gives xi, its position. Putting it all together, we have 4955.62 A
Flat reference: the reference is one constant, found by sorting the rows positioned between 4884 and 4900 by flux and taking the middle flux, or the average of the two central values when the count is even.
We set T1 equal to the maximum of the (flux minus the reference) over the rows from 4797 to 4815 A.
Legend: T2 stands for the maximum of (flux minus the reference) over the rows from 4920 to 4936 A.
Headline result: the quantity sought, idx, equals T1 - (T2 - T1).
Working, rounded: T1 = 0.8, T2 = 0.4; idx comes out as 1.24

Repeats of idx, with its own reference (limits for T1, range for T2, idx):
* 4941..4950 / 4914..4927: -0.12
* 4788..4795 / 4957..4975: 2.28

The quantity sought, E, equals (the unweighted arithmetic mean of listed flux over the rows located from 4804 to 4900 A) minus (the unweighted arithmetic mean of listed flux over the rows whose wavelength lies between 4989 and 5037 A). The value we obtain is 0.6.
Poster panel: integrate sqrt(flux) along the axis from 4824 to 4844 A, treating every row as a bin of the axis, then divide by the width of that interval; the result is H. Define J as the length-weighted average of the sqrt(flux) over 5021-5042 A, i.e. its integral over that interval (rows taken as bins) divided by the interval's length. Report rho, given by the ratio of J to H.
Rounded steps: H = 3.14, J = 3.04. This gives 0.97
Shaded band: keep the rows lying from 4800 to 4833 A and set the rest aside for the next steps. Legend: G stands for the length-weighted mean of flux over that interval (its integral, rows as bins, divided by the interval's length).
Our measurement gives 9.9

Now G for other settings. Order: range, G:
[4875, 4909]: 9.6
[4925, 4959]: 9.1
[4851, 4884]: 9.8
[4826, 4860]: 9.7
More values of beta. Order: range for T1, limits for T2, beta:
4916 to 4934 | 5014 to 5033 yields 0.9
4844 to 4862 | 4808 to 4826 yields 0.2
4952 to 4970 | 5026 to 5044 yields 0.9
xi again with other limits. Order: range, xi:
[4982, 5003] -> 4985.38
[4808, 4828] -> 4809.48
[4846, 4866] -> 4847.28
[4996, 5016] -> 4996.87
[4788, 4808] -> 4789.59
